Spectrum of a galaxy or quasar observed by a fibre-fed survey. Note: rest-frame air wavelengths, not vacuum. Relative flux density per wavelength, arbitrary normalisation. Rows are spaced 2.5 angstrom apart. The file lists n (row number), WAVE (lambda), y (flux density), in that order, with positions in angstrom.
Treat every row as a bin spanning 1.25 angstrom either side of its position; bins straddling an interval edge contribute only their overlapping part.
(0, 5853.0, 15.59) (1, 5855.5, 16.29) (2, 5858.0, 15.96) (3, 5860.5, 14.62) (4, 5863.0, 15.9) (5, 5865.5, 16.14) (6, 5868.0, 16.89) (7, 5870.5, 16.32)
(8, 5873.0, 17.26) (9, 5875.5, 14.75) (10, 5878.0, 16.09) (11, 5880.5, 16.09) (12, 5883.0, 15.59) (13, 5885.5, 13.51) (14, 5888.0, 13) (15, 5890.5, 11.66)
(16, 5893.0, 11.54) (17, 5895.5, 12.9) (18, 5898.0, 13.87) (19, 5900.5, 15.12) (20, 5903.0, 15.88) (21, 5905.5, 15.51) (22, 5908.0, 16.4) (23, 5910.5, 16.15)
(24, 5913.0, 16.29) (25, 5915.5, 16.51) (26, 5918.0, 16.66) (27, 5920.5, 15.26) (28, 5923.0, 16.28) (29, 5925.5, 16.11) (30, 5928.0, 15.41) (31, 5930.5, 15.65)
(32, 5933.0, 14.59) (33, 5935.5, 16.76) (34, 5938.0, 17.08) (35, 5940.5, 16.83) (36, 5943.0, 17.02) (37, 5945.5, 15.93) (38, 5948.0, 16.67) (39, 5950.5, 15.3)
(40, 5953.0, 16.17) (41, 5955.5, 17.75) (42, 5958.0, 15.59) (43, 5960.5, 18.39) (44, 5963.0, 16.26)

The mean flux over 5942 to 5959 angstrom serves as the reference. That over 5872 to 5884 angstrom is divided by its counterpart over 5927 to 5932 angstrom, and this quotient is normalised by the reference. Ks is 0.063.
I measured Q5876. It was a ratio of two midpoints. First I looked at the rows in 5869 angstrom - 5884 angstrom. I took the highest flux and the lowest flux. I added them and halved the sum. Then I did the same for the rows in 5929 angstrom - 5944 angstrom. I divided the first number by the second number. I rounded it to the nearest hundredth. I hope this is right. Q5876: 1.01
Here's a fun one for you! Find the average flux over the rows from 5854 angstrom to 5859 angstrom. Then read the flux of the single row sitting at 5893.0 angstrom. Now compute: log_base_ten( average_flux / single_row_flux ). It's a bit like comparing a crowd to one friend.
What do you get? 0.145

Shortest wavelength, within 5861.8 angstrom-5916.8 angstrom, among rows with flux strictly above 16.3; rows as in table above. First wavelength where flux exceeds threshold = 5868.0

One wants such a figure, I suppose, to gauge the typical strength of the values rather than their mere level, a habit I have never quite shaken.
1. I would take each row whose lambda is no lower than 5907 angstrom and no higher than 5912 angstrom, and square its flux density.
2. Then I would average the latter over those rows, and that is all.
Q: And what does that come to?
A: 265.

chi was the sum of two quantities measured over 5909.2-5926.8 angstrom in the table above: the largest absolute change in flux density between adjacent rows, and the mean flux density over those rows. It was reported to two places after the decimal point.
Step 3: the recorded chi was 17.58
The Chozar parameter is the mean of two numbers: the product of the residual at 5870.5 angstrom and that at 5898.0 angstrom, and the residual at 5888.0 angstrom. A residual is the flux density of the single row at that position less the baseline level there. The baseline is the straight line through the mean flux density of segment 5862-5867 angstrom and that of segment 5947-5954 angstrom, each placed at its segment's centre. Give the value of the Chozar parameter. -1.8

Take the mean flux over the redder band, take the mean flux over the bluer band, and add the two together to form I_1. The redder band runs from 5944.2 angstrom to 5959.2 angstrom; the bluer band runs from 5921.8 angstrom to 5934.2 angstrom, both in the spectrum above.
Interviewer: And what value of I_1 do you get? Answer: 31.8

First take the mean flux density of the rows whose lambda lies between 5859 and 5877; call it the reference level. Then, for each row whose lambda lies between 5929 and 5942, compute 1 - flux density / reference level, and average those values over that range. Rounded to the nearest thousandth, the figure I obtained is -0.012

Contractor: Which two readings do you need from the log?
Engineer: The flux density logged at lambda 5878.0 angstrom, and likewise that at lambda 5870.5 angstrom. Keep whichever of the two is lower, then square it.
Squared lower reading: 259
